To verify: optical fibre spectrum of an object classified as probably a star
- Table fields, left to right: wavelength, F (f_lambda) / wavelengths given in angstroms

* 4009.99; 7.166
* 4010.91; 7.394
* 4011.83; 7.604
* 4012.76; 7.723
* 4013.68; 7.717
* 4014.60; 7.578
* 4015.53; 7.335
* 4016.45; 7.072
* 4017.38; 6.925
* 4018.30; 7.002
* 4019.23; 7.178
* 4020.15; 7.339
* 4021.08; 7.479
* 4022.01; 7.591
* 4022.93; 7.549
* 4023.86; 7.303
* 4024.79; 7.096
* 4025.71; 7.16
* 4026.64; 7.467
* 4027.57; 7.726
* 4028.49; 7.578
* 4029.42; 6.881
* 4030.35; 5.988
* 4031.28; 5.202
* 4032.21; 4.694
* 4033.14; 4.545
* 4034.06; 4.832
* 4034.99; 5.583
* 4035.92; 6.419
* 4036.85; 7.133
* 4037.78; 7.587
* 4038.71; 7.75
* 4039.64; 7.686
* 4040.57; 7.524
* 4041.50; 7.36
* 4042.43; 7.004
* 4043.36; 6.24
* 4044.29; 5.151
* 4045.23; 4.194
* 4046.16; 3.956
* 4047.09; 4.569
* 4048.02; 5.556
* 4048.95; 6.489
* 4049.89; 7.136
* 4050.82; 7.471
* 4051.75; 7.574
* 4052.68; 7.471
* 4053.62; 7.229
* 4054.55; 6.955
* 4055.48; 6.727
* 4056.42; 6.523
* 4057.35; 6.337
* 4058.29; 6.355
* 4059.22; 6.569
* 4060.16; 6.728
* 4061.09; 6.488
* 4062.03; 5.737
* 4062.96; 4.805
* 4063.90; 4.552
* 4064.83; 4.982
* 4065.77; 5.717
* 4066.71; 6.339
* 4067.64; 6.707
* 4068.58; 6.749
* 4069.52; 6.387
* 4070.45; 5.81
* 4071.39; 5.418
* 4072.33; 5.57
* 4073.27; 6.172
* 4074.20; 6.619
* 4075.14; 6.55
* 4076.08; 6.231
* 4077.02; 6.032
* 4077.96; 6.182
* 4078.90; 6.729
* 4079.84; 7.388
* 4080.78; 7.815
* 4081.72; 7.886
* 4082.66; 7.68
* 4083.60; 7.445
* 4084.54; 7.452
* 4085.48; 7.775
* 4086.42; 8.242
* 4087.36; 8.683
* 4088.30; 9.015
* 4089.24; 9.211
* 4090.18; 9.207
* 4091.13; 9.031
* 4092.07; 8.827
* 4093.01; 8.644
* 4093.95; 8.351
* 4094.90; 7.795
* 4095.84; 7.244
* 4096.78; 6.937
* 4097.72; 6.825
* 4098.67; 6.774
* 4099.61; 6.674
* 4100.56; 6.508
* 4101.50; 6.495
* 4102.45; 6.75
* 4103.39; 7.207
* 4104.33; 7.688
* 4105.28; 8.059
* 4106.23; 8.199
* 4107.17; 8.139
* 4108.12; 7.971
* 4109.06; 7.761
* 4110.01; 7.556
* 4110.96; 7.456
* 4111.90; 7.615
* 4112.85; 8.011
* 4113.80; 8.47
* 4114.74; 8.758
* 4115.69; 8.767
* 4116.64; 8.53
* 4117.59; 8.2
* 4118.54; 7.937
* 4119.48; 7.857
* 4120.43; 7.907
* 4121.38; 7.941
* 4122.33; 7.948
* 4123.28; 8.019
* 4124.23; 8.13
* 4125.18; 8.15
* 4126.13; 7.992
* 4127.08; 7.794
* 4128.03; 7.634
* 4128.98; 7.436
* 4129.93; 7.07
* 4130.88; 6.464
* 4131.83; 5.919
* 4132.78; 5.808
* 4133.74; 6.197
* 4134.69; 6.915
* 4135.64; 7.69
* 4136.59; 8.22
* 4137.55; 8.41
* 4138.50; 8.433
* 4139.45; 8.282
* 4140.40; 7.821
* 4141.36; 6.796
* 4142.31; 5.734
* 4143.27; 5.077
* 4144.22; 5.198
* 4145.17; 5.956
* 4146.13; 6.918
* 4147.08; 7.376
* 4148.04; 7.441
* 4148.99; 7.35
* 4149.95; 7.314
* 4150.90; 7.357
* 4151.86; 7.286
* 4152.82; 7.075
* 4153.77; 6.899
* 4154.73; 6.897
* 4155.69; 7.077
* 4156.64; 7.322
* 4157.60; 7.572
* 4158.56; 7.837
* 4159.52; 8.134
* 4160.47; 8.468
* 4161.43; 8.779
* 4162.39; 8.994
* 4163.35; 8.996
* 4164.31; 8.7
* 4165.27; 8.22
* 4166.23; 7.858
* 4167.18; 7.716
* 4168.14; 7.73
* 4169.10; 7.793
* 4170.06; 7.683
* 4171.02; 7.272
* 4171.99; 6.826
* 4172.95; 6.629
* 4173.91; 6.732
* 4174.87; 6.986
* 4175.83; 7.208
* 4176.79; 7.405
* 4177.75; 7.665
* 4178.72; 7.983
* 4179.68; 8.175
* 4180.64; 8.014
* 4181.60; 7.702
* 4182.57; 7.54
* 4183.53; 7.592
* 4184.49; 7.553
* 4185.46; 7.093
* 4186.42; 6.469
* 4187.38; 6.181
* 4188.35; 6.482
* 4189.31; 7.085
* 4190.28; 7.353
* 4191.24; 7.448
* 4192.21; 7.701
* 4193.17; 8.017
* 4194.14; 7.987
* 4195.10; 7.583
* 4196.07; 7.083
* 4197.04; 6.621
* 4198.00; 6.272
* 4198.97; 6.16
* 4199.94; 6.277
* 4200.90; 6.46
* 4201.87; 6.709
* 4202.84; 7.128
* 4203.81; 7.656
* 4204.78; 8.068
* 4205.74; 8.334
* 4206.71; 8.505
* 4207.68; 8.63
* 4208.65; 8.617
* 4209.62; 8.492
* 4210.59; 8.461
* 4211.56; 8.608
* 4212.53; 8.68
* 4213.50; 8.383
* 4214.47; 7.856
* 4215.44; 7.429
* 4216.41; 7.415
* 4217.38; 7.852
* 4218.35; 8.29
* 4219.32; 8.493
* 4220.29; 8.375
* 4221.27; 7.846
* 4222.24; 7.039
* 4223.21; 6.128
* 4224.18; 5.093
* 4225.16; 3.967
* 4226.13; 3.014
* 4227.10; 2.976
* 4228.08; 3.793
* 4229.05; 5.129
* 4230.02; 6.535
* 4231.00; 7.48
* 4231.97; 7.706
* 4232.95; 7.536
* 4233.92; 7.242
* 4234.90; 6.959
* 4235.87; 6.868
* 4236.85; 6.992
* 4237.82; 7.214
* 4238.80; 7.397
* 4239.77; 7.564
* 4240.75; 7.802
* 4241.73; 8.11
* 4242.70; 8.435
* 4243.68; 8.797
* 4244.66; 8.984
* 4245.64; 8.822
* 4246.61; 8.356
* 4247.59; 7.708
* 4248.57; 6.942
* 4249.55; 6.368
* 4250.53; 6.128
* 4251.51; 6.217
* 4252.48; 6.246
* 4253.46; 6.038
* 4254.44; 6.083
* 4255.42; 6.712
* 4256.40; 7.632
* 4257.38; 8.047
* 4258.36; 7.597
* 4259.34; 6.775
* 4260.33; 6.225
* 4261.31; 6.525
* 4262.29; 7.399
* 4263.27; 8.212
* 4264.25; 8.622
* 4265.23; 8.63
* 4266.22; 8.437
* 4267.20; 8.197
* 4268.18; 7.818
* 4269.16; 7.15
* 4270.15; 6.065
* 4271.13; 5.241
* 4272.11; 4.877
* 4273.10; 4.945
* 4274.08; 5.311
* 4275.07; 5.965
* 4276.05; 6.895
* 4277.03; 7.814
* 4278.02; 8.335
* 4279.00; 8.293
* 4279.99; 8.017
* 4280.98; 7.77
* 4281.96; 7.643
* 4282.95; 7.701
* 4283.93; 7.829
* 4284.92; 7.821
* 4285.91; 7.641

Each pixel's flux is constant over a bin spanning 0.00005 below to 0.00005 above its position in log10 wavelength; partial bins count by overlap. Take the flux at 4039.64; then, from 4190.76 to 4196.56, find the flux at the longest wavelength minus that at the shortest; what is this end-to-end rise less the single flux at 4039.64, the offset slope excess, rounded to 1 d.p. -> -8.1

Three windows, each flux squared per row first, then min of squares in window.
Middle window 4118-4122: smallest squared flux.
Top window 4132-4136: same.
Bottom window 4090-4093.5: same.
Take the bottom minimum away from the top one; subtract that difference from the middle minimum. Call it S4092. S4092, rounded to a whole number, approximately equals 103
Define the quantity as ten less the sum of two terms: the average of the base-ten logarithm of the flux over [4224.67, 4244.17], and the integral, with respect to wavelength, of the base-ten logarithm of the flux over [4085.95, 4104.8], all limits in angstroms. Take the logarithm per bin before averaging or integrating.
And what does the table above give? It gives -7.6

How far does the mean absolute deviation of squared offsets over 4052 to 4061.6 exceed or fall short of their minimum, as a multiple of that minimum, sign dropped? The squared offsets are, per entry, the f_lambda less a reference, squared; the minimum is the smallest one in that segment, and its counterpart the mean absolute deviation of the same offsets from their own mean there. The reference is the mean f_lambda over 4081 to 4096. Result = 0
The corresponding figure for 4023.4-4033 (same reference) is 10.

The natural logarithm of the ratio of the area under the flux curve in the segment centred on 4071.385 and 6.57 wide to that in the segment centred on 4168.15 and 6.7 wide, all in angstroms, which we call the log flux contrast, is -0.26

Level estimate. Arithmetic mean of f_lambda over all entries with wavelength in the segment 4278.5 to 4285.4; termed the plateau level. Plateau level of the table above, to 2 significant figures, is 7.9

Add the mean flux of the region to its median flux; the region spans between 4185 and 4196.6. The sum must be 14.4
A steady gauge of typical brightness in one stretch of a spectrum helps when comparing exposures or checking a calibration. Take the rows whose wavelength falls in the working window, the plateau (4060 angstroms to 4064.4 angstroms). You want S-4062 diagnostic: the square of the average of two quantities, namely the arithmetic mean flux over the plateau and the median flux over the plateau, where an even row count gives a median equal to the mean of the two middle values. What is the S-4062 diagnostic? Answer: 32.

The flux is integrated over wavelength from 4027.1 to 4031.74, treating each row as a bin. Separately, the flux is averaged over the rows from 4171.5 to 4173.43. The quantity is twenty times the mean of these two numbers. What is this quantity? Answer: 377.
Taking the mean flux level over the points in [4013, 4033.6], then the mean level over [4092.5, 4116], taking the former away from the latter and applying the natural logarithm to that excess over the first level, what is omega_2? -0.4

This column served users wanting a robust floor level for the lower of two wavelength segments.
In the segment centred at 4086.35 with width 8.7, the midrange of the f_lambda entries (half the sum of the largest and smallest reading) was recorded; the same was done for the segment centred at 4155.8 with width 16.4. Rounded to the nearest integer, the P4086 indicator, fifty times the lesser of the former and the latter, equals 397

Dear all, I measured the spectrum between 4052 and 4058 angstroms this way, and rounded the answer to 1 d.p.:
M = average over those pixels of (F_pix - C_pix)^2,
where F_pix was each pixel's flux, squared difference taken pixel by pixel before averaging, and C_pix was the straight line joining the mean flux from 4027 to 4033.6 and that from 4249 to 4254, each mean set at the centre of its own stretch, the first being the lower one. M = 0.8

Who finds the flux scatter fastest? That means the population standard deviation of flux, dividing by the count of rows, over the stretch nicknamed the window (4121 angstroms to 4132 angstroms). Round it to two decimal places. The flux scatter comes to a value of 0.68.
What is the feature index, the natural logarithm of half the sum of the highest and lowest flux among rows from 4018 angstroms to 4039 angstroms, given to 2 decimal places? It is 1.82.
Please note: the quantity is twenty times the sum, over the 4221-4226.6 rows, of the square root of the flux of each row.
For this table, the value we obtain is 278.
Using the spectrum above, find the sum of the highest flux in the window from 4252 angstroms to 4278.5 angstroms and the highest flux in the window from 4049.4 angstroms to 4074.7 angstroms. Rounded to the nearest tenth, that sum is 16.2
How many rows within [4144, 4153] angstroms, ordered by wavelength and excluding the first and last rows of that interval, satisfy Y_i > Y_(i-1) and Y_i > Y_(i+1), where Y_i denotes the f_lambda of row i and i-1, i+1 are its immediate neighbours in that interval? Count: 2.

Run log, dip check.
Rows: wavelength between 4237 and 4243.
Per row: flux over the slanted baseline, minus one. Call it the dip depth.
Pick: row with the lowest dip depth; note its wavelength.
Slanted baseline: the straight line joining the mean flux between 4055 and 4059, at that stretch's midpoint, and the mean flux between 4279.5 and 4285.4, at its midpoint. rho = 4237.82 angstroms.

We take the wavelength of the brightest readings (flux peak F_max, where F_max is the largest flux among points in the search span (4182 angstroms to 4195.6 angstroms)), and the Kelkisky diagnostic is 4193.17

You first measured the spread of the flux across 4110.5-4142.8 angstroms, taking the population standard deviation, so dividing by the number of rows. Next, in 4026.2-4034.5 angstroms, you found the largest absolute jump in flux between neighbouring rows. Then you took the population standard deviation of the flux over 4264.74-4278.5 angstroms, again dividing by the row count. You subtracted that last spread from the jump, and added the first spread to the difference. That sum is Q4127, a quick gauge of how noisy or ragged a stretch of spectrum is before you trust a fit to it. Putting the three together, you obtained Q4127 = 0.36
